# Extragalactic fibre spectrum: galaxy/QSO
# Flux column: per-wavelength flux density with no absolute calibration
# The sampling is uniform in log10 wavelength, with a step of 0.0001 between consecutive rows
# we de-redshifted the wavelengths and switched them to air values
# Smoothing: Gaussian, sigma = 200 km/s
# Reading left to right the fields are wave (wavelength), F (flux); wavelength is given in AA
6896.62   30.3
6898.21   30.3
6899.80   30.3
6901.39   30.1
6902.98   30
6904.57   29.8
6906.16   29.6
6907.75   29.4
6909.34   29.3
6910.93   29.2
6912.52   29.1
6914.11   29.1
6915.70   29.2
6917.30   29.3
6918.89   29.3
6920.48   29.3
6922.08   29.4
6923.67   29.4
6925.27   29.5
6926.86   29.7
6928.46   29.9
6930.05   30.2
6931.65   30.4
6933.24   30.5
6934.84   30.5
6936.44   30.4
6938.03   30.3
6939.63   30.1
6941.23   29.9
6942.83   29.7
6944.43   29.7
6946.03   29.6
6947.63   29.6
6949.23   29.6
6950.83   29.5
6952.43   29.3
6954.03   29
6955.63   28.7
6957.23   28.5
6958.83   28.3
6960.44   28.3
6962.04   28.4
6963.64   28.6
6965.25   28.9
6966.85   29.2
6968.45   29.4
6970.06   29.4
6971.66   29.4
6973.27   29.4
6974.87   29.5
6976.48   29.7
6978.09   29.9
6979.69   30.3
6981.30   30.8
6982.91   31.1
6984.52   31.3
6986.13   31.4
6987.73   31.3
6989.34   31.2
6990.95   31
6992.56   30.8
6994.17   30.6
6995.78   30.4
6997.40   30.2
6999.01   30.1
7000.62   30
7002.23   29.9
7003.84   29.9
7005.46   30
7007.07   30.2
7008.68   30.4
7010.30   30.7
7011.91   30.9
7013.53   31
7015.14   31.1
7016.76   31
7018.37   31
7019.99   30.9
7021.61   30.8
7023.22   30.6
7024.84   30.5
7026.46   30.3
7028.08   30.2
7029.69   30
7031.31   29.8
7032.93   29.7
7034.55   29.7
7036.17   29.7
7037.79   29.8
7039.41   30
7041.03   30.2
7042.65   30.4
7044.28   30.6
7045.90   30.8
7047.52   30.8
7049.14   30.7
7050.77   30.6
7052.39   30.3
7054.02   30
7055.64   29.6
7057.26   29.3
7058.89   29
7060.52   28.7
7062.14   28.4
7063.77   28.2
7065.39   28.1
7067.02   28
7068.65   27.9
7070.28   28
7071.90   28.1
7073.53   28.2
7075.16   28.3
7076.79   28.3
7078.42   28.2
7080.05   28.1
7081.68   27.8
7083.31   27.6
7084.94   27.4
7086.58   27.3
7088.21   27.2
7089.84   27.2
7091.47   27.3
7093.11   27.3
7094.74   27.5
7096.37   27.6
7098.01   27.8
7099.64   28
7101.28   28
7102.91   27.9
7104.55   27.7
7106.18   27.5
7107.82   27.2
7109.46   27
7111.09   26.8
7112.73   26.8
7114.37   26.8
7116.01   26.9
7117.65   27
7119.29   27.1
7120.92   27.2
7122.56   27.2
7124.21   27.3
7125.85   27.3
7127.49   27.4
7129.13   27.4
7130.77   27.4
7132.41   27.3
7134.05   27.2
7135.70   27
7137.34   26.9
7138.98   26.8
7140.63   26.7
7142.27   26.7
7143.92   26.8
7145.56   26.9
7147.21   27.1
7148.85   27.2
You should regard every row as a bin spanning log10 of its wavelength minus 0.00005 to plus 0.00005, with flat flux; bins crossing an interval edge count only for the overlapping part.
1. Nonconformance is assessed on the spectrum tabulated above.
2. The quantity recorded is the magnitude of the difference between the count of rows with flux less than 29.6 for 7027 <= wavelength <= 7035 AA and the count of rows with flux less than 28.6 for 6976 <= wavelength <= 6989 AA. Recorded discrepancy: 0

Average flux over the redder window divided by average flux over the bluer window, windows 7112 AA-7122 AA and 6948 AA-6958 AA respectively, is 0.93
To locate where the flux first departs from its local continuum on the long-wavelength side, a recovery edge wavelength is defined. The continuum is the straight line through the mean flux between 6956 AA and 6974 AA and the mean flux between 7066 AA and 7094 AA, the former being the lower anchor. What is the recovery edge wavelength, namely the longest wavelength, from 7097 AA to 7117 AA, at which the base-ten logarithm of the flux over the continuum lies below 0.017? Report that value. 7116.01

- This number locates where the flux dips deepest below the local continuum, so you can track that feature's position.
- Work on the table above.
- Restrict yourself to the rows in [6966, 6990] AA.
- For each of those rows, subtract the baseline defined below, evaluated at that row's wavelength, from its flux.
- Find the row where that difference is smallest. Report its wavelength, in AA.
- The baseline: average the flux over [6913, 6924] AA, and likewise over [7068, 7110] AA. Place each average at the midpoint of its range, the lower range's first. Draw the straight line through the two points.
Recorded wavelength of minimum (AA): 6966.85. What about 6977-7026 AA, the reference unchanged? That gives 6978.09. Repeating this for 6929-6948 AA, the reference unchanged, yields 6946.03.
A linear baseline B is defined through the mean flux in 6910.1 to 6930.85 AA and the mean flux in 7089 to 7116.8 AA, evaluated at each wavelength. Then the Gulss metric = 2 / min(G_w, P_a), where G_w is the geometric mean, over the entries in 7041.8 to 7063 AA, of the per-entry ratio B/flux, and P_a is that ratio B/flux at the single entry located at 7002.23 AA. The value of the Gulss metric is 2.14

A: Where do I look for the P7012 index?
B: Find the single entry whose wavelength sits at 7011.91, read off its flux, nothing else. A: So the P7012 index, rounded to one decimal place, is 30.9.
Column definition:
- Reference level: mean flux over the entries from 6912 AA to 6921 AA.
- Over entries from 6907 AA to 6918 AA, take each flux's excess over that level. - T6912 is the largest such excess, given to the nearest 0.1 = 0.2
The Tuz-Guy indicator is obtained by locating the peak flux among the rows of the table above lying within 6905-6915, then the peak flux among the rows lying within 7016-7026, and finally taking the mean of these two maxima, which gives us 30.3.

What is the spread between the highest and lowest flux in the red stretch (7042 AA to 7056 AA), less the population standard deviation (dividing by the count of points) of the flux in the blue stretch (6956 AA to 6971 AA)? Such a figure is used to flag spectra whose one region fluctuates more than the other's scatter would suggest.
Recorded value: 0.77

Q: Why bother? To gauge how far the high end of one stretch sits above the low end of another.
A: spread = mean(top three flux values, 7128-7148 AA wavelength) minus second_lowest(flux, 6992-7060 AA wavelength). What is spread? -1.9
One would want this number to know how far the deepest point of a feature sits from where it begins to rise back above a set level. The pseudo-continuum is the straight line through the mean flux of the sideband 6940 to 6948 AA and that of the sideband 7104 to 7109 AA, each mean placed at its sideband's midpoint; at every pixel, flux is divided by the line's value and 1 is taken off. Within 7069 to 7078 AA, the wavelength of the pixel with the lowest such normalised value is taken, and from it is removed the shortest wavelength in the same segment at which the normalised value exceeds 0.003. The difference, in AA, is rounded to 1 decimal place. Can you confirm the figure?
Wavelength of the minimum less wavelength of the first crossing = -1.6 AA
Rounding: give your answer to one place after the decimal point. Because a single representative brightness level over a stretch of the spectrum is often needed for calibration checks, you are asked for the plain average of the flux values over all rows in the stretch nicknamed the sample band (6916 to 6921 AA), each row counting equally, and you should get 29.3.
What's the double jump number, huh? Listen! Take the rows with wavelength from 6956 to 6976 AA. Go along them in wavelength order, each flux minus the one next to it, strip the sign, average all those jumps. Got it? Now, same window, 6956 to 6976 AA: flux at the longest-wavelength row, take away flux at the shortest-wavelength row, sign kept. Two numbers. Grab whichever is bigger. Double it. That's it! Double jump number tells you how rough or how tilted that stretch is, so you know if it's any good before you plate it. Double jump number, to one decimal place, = 2.0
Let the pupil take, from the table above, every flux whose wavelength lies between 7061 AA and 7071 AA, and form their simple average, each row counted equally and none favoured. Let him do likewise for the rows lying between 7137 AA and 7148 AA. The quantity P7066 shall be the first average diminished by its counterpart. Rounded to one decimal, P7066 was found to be 1.3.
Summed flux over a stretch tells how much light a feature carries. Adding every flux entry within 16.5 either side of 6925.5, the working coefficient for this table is 624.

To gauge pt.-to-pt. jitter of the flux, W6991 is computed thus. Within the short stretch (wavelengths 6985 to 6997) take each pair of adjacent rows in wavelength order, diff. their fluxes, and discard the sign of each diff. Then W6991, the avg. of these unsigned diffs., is 0.17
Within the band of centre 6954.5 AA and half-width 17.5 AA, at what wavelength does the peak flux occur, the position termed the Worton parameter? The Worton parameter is 6938.03 AA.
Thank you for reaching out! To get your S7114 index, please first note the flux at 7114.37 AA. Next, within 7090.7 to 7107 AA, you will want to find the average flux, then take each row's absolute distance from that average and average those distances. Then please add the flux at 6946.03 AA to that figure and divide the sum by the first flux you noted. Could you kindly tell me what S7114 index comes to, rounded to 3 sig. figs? 1.11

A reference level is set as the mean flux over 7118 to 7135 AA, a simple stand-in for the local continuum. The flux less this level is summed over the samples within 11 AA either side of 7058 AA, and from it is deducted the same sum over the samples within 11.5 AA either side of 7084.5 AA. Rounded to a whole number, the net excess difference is 22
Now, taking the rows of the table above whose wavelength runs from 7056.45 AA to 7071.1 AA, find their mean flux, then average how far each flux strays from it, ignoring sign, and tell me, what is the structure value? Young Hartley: 0.40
